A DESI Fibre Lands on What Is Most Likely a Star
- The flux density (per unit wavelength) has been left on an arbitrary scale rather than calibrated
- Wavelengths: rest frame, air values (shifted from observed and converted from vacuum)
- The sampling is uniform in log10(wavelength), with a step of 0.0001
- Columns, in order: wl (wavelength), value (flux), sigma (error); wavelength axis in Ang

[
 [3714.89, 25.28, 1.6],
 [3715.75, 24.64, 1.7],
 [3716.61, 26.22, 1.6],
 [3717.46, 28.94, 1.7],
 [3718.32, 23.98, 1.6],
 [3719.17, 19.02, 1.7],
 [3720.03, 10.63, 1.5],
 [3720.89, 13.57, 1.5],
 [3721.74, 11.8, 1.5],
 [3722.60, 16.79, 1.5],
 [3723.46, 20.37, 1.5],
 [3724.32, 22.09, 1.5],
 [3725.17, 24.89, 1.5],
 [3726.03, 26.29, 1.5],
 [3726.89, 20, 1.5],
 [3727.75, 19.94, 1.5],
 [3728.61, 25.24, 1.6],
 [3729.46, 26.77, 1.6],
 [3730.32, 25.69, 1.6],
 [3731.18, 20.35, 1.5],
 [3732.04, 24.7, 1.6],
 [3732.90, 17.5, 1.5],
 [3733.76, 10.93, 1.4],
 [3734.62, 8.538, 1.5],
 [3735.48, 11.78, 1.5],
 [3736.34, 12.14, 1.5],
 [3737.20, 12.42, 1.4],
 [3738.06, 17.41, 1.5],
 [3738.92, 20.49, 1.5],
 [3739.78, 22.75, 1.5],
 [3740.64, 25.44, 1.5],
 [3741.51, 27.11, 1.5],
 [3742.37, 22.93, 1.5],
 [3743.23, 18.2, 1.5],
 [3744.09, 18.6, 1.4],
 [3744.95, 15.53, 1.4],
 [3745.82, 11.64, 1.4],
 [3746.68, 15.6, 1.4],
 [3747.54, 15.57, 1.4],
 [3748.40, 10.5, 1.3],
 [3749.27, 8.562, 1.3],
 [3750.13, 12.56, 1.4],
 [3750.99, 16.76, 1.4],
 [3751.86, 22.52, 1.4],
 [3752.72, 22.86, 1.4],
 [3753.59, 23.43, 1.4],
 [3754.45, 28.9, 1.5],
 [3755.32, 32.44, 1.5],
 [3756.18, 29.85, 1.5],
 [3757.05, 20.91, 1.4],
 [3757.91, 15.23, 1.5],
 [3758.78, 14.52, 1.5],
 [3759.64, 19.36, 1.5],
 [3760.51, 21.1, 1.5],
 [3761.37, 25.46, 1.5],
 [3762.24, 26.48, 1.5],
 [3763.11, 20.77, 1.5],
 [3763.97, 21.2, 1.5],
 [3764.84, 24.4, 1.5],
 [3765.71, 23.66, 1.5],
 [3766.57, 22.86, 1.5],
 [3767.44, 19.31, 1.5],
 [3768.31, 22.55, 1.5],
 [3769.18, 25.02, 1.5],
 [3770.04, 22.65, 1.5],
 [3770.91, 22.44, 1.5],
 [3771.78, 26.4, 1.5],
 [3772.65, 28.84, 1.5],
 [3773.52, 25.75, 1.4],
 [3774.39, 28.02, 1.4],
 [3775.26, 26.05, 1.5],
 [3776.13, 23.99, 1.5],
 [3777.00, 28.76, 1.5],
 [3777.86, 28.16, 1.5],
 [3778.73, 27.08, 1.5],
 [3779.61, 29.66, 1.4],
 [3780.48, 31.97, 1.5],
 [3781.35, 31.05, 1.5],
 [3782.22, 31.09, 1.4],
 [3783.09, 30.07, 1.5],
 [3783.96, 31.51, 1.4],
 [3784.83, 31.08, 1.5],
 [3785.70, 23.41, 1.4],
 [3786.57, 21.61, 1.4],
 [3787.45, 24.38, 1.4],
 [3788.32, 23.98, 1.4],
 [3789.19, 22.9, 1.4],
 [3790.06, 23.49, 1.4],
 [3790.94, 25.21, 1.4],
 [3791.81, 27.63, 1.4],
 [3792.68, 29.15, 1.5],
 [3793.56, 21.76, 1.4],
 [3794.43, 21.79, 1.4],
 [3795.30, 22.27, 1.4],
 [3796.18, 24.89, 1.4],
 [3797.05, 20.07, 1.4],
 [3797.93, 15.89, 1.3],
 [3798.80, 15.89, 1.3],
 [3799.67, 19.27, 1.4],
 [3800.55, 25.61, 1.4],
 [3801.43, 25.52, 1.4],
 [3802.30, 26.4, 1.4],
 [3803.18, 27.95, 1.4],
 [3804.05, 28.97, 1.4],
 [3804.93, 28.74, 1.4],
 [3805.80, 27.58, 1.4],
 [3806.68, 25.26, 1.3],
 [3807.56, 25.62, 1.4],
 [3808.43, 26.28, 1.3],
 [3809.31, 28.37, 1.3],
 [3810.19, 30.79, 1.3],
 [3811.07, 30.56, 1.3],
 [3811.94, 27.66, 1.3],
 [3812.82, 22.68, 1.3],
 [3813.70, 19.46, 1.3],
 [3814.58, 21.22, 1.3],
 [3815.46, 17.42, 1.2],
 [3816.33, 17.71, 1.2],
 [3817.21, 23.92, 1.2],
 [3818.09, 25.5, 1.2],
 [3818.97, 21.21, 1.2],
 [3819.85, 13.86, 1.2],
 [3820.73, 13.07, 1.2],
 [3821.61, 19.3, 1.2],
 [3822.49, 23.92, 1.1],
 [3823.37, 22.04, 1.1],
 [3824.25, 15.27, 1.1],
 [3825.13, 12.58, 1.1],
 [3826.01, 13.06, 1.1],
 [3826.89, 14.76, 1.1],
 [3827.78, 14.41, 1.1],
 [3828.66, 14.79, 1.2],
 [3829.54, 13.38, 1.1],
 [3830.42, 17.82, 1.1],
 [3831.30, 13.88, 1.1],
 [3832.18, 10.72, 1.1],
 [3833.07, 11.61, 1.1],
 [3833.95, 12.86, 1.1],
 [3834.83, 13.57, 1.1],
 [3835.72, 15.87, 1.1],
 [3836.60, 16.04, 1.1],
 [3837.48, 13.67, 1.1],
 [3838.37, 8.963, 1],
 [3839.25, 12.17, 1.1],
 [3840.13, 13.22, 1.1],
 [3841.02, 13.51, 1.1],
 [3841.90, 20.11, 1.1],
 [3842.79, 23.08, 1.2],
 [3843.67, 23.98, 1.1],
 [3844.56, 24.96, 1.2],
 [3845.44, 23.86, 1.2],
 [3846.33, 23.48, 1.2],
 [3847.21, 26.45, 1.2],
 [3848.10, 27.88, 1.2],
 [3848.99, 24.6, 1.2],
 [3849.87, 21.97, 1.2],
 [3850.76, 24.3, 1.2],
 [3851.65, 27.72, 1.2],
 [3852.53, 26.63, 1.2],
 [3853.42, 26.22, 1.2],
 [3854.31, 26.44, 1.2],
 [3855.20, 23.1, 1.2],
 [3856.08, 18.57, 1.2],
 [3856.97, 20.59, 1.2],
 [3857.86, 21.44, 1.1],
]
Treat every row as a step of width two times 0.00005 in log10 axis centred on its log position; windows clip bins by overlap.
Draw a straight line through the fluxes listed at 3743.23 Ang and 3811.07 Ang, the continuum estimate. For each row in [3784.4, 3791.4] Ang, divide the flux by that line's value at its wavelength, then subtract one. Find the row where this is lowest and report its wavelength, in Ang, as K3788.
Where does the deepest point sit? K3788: 3786.57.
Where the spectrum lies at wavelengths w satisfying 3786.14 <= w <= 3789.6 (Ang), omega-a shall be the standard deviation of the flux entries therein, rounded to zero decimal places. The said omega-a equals 1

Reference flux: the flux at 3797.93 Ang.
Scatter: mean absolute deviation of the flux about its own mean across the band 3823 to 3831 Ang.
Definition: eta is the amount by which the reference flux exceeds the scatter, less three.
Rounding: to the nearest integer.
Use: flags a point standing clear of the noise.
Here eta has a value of 11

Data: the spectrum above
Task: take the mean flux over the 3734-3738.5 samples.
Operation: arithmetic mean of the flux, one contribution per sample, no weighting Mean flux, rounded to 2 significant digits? 12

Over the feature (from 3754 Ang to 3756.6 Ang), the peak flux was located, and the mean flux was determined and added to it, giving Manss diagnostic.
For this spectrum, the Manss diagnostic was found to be 63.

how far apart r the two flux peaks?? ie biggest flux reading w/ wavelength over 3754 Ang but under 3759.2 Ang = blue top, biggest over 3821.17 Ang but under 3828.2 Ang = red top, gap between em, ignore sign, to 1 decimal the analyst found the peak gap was 8.5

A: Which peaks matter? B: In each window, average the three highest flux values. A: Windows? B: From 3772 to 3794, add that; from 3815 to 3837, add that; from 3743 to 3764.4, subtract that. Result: 26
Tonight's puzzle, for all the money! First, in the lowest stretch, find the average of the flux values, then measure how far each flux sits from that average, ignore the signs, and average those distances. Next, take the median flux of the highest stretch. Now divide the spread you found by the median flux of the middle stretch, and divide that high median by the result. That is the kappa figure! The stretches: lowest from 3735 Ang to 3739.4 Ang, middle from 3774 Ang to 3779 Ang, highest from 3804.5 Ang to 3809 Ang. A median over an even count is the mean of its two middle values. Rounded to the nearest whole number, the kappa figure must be 221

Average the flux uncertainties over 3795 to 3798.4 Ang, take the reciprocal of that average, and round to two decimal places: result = 0.73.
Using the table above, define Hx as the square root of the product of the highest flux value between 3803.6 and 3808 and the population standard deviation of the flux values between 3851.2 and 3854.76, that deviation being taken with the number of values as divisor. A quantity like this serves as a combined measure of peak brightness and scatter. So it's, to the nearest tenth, 4.1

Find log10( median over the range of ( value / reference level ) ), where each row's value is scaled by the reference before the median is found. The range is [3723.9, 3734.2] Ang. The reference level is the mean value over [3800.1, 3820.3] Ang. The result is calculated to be -0.02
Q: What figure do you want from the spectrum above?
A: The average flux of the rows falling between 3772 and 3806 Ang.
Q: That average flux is 25.8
